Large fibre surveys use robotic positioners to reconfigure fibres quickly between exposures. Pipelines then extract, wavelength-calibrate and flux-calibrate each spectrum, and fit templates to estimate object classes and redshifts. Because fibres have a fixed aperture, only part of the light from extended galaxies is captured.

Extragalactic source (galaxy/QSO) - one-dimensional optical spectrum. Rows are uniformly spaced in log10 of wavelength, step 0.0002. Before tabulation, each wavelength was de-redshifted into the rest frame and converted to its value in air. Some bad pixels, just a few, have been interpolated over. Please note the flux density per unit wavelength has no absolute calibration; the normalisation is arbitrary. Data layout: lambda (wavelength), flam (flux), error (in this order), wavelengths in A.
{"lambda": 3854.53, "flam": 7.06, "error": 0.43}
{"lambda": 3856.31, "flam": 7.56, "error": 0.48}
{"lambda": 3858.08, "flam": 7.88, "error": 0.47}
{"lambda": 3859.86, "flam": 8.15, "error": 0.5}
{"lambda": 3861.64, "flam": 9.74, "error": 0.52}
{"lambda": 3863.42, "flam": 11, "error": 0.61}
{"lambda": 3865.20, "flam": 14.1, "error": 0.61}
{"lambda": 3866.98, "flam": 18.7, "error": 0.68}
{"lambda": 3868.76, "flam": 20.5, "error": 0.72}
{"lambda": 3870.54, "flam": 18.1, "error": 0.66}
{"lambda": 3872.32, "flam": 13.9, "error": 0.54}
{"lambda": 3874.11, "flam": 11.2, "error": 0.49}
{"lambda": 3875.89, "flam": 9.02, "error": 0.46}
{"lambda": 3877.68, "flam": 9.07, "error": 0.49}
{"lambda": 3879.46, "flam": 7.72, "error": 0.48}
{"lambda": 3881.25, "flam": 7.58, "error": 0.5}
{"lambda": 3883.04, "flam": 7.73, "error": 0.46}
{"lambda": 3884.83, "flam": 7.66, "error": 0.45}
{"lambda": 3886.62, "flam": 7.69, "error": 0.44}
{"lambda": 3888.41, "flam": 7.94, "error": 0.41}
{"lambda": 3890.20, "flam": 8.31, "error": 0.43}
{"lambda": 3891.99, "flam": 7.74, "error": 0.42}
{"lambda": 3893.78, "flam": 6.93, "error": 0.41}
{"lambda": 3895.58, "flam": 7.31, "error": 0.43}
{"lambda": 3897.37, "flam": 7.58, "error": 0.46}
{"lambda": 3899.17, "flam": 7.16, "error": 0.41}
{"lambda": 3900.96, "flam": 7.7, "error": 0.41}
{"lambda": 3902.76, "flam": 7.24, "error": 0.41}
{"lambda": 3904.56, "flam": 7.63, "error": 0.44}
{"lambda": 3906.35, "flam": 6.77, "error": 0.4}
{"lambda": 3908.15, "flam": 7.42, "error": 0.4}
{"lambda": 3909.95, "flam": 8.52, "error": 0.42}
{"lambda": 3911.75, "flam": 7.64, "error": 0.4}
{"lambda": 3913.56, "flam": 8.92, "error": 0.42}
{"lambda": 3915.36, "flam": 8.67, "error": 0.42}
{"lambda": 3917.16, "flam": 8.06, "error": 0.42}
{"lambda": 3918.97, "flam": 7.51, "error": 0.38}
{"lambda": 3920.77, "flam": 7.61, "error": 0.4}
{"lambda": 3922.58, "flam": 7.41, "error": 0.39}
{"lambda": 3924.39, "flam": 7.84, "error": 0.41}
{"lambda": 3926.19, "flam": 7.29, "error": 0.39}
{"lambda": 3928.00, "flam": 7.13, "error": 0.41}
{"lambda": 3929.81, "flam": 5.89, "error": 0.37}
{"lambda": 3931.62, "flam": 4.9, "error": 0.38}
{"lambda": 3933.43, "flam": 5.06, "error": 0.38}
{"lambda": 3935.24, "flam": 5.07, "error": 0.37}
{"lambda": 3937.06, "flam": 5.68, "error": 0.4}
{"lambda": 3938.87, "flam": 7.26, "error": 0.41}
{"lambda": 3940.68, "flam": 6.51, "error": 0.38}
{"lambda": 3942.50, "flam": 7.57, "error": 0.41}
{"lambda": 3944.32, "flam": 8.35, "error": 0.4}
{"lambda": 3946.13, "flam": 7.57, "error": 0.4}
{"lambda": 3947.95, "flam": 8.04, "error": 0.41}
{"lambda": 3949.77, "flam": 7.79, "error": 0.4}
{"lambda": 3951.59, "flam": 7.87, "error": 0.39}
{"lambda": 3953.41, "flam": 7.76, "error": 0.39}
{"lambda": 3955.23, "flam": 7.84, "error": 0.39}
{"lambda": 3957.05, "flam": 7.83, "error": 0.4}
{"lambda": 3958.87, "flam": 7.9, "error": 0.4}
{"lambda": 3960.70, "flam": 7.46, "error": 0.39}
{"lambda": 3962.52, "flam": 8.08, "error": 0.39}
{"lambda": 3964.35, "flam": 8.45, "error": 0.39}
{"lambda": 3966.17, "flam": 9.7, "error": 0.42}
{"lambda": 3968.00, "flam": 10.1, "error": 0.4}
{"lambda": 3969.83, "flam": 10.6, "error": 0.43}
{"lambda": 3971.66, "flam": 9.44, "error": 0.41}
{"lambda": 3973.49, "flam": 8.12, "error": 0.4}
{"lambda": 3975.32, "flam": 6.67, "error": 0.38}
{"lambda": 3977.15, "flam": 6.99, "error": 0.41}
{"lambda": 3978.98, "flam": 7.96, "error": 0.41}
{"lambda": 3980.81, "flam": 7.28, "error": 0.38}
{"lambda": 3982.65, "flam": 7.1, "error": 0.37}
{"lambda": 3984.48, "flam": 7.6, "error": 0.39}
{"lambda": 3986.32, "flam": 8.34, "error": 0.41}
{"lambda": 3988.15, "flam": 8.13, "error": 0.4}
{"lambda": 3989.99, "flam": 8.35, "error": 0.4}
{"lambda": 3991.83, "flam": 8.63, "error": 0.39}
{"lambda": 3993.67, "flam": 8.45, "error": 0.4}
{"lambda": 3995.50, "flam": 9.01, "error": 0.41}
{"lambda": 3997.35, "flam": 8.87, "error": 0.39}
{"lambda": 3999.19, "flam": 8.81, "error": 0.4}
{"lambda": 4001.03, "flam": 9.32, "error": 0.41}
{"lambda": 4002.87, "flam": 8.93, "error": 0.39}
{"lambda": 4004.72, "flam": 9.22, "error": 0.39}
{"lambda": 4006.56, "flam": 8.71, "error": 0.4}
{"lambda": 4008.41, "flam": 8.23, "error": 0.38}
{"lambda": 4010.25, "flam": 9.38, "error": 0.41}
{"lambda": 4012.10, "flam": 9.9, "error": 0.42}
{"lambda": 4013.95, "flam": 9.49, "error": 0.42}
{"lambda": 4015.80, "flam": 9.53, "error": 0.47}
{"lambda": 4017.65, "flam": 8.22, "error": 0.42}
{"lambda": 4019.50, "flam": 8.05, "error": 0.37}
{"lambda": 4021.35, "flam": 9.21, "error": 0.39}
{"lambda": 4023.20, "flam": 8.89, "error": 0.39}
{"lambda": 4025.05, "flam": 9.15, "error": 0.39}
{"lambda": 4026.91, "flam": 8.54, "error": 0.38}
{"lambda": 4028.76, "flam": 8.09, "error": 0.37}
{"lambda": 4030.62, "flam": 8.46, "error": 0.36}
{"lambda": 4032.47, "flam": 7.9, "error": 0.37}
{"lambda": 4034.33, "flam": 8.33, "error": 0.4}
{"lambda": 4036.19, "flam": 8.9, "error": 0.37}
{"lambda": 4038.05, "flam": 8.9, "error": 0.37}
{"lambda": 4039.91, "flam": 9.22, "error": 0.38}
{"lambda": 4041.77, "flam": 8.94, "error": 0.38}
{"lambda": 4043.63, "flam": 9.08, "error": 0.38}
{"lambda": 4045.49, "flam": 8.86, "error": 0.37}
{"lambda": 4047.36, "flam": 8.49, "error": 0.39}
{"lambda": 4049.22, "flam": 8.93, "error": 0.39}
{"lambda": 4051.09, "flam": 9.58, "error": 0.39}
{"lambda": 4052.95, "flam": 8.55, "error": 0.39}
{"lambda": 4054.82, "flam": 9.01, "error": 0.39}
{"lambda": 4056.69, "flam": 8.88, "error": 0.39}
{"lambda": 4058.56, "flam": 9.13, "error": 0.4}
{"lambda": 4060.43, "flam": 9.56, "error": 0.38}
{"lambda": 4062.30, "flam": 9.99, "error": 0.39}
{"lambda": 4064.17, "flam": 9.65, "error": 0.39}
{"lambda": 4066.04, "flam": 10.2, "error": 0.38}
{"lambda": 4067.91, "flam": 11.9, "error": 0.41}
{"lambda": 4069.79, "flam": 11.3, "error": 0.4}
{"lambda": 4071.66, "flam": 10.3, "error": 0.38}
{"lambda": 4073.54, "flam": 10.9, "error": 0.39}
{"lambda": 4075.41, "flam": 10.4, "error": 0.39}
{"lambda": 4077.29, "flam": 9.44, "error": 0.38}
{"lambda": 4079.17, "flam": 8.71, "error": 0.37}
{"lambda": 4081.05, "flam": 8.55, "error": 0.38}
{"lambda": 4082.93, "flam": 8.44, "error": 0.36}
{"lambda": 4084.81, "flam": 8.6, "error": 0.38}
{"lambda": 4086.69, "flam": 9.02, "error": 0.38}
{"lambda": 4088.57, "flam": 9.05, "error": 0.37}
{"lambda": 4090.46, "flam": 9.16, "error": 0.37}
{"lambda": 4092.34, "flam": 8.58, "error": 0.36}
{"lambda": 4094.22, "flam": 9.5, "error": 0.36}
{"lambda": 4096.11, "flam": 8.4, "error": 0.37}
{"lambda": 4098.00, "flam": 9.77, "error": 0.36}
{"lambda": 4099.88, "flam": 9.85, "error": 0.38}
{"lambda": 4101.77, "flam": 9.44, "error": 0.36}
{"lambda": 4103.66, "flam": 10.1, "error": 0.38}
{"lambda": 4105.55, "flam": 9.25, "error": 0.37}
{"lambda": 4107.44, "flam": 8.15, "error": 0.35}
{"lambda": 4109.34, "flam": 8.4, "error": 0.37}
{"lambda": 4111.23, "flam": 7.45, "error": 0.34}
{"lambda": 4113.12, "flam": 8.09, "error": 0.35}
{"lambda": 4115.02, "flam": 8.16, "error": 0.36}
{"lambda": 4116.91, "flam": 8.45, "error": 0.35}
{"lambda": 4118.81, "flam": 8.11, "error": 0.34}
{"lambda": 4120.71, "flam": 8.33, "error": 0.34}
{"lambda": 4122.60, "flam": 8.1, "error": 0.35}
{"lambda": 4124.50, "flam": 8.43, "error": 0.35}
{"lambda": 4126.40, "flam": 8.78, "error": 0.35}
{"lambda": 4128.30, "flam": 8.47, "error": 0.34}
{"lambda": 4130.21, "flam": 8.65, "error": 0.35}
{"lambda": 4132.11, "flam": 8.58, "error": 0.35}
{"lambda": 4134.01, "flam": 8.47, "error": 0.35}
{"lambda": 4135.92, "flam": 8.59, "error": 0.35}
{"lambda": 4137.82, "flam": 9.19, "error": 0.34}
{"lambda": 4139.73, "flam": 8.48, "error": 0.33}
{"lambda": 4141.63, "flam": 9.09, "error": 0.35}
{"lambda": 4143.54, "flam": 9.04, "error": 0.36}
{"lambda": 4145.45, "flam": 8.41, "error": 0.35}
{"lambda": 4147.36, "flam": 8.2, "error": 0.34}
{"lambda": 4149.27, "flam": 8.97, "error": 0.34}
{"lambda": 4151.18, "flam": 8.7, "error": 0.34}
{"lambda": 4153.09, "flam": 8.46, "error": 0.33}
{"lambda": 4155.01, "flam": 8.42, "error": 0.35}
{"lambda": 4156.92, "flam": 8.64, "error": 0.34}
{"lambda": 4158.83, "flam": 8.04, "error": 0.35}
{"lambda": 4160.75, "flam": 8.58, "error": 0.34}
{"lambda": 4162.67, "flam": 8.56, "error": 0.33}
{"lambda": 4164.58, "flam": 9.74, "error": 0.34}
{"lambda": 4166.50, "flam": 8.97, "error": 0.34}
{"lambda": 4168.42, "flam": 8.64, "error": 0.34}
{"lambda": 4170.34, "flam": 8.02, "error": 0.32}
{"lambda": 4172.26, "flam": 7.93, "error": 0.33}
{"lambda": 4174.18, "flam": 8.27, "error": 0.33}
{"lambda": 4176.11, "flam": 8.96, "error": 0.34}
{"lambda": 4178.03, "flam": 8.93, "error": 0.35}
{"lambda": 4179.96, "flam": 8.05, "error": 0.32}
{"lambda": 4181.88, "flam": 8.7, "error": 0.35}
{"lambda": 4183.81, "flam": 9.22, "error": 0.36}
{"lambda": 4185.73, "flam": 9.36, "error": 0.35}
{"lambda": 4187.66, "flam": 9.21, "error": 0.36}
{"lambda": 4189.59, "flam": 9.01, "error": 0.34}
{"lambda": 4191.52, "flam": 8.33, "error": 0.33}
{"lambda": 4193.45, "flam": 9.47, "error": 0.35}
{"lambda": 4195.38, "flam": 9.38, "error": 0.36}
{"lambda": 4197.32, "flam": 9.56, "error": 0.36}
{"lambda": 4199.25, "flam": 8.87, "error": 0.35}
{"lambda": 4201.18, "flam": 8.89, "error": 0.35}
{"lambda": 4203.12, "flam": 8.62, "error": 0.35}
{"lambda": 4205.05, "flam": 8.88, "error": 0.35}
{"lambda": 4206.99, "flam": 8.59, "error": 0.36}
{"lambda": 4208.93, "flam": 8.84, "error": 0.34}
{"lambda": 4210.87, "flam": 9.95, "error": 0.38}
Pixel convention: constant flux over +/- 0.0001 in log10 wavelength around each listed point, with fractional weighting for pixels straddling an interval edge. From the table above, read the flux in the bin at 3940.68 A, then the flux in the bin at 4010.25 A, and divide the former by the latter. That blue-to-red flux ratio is 0.69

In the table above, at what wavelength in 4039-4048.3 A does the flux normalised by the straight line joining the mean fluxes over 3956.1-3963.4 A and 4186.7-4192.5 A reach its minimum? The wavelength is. 4047.36 A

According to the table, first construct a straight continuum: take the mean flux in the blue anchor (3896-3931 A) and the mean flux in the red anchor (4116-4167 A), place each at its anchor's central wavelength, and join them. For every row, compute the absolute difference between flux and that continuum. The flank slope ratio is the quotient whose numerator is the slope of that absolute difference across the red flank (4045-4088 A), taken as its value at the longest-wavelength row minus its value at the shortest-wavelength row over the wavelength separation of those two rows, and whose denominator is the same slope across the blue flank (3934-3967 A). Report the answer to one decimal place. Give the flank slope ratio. 0.0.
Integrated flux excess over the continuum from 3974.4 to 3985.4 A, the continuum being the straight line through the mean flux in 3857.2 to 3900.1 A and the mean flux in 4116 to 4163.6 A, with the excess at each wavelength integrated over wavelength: -25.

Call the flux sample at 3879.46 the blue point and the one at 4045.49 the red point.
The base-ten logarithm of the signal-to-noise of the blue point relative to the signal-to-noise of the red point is -0.17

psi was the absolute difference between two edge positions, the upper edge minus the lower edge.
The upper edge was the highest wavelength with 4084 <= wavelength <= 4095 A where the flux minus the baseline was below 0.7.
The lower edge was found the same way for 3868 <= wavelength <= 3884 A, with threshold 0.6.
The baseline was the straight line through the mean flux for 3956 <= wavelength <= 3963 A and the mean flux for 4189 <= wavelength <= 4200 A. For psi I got 209.3 A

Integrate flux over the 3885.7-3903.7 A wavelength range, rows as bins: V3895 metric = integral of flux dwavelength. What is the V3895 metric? 136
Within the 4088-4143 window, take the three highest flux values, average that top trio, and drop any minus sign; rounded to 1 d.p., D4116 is 9.9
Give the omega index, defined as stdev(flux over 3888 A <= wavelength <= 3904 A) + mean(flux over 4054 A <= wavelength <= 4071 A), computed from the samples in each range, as 10.4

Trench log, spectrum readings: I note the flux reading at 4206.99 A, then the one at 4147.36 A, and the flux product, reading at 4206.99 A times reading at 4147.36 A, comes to 70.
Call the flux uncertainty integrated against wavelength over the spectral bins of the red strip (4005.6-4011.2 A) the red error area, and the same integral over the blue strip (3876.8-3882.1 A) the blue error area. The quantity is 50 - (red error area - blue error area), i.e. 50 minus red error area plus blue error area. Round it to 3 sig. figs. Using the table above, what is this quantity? 50.4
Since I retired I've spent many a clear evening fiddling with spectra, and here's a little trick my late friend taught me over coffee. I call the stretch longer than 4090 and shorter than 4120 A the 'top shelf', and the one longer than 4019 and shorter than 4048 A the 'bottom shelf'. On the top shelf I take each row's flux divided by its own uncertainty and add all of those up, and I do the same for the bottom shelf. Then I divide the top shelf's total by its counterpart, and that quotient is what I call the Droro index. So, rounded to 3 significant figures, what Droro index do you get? 1.06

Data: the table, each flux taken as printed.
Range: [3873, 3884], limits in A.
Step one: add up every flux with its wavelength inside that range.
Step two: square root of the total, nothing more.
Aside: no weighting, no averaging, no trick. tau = 7.2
